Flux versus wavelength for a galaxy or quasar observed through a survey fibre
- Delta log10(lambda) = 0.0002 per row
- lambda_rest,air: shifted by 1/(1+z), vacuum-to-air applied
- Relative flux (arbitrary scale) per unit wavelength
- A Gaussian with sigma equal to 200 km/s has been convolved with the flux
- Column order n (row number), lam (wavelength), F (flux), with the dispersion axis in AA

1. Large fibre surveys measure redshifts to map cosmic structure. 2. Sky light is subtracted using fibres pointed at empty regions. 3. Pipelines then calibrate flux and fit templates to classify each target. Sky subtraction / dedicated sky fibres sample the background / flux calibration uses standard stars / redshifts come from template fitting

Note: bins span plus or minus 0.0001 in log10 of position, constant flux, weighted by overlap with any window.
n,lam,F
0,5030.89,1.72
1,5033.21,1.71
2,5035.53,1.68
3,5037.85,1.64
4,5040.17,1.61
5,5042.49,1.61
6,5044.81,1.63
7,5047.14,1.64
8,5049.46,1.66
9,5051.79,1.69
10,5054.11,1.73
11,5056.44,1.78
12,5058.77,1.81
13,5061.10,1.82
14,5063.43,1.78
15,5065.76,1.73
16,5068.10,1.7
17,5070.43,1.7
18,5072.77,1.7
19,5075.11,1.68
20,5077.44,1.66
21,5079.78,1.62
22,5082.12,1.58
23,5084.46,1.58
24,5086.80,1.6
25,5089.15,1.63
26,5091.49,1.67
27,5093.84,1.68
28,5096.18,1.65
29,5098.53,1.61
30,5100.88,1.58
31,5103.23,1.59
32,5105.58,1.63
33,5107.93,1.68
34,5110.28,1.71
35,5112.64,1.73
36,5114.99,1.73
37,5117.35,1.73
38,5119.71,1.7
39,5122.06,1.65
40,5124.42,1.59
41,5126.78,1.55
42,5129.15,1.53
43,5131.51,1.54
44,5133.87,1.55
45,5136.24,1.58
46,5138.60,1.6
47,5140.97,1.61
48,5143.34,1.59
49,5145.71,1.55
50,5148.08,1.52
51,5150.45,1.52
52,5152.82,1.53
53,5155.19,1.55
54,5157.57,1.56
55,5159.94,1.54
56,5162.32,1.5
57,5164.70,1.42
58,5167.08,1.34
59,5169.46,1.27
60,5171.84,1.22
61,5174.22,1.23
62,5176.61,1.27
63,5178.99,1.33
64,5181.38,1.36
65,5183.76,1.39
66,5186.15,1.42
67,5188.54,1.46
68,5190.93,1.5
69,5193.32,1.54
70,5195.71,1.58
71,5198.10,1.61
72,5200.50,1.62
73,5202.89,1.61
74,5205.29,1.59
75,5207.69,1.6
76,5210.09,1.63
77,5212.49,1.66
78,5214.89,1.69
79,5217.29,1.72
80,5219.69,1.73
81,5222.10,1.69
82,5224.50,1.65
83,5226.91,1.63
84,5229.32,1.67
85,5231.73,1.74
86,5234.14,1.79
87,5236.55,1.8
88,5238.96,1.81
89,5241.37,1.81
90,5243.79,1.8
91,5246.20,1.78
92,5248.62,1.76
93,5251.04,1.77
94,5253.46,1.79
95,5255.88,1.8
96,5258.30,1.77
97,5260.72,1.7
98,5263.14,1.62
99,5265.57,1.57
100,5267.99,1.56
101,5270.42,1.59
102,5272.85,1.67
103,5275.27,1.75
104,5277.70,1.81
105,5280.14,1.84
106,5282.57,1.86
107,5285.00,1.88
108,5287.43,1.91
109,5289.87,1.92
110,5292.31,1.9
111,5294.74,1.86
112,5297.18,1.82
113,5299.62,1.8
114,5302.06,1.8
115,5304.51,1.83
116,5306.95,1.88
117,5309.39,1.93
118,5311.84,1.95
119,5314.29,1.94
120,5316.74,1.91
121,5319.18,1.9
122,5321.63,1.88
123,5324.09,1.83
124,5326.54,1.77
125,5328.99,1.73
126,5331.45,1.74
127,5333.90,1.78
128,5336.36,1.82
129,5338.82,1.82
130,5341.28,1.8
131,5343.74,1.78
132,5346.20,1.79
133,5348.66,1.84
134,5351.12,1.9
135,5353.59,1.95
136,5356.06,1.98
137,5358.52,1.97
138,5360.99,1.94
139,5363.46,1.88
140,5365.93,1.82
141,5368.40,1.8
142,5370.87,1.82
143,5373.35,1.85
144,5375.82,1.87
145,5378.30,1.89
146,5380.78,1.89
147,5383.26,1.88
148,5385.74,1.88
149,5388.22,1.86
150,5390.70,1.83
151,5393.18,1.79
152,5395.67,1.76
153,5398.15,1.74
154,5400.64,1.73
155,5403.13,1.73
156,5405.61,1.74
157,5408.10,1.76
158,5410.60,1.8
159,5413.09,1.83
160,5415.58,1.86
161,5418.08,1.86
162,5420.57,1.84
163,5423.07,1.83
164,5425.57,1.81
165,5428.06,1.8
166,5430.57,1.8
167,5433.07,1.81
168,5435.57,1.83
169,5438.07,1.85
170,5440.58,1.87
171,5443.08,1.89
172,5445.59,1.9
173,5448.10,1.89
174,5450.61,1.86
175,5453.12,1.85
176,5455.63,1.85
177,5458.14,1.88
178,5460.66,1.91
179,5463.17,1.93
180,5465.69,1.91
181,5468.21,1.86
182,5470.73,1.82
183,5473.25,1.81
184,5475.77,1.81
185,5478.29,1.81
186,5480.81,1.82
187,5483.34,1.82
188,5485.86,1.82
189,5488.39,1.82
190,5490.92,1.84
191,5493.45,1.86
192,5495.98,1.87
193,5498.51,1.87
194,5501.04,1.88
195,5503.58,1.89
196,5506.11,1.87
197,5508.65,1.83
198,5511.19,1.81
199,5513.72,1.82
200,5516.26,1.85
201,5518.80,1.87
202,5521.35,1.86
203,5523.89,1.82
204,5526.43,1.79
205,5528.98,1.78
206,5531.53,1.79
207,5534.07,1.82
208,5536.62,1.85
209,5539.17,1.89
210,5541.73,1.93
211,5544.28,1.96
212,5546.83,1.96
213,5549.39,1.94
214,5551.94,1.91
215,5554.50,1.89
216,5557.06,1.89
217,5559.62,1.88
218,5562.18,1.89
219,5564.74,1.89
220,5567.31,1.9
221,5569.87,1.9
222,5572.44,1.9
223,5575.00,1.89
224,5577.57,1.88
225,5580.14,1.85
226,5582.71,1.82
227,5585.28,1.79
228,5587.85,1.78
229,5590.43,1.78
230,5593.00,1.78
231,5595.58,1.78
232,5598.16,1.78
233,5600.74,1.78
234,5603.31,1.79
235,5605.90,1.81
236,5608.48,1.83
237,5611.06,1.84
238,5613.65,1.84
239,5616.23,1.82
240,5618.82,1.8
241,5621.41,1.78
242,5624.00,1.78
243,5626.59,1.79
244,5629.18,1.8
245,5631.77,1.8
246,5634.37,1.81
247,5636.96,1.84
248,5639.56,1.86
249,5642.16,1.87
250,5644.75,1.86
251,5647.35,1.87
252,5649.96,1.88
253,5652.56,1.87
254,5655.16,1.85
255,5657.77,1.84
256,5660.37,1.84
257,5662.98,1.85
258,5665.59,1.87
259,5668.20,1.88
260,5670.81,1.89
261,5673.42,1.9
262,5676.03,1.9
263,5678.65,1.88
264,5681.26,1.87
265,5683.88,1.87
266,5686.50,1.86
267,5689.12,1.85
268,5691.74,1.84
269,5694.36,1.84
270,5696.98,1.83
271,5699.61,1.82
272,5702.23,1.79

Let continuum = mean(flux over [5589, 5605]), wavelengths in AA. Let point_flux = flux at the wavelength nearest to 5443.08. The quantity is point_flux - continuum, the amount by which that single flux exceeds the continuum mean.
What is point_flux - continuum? 0.1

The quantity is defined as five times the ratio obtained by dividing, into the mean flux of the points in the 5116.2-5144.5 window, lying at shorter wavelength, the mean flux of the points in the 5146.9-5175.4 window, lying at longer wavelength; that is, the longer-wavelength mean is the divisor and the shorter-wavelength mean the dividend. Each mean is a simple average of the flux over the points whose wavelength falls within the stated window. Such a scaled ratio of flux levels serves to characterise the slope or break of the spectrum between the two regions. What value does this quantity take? 5.6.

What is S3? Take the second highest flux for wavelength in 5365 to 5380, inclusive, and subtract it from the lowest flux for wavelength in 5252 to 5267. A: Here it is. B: -0.30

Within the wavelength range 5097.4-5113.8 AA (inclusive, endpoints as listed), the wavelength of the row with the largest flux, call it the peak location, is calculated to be 5112.64 AA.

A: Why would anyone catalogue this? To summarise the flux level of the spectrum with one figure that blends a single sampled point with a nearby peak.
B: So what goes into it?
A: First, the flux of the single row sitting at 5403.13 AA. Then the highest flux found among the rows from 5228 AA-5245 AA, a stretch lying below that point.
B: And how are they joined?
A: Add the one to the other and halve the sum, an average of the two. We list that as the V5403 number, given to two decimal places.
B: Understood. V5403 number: 1.77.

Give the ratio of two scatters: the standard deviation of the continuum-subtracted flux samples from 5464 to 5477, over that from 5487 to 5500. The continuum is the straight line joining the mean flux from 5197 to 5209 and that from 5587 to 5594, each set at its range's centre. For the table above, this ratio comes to 2.2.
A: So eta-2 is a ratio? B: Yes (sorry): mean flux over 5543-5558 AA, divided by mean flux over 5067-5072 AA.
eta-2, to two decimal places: 1.13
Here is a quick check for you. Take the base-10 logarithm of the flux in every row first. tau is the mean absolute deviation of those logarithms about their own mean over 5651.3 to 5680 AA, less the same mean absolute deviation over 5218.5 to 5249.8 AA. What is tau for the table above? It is -0.009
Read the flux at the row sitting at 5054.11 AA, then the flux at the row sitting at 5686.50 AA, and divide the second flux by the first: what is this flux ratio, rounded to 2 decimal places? 1.08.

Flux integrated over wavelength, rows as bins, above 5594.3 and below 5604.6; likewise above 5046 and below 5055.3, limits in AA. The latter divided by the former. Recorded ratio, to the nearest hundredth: 0.85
